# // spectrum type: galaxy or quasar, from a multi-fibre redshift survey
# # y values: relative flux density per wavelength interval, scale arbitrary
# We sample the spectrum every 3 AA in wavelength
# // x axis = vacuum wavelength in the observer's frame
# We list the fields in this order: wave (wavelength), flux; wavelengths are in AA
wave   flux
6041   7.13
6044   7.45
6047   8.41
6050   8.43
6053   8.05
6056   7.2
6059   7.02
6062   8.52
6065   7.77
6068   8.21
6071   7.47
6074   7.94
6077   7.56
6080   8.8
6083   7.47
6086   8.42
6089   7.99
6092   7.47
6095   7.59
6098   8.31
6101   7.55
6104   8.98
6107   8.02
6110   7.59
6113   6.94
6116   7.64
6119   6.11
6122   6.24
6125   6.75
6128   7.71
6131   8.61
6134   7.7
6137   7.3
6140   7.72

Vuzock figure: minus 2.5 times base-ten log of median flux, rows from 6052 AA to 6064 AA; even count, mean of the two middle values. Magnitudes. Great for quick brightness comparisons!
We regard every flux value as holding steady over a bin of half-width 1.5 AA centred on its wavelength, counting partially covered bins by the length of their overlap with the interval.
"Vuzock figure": -2.21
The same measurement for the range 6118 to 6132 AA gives -2.07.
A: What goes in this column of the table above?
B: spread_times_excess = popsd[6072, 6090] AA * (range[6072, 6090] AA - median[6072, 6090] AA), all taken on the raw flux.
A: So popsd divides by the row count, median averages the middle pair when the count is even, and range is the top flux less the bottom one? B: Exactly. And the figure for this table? -3.08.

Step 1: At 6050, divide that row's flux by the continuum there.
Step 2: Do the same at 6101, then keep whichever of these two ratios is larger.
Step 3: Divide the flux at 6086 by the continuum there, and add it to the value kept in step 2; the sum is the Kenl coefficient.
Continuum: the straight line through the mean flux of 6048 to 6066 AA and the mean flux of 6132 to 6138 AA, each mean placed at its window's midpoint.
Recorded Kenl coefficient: 2.16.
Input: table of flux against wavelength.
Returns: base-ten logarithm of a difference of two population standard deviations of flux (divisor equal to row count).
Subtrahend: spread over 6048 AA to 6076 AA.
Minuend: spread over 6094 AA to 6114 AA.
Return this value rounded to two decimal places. -0.96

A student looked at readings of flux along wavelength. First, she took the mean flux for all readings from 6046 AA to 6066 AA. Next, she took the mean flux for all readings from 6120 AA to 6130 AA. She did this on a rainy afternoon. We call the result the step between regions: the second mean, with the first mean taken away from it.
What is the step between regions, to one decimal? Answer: -1.0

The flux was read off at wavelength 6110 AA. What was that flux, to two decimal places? 7.59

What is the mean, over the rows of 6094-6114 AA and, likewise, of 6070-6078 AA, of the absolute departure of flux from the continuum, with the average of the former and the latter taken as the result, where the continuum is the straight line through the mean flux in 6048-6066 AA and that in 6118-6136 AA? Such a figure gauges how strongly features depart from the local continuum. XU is 0.38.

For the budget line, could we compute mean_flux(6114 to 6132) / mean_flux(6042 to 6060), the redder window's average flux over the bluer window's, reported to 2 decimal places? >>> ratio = 0.92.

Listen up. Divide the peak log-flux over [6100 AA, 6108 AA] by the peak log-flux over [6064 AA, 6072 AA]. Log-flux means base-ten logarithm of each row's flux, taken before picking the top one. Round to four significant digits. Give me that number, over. 1.043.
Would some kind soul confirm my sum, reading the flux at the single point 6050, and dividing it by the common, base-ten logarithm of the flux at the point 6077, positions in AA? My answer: 9.6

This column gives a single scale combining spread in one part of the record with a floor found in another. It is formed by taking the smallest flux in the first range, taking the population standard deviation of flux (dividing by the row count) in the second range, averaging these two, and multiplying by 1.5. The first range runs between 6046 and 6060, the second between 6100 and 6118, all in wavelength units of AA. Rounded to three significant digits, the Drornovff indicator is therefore 5.73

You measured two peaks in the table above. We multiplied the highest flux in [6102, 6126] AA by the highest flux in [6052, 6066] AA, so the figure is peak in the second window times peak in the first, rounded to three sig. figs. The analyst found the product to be 76.5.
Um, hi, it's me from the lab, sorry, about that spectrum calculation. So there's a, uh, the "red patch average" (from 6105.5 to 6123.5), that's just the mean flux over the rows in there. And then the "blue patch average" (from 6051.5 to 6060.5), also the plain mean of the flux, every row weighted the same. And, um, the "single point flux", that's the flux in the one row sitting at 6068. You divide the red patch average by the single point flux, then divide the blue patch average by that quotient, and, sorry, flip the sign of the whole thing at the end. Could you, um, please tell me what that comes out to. -8.6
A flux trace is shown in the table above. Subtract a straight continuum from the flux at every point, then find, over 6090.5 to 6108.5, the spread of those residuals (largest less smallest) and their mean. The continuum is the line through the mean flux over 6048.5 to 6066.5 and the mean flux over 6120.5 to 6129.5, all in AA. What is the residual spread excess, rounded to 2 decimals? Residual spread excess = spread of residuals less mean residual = 0.94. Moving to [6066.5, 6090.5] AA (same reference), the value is 1.01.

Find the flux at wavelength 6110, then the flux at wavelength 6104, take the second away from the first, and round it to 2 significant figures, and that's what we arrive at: -1.4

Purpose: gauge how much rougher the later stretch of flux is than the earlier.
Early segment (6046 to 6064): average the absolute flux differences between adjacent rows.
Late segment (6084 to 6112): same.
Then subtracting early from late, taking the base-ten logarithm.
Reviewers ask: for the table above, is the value -1.1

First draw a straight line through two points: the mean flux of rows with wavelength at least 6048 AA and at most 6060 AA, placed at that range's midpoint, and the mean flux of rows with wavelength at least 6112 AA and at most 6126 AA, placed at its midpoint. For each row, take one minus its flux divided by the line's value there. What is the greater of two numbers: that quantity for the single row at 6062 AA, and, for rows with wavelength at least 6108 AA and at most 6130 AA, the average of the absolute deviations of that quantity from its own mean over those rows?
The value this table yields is 0.081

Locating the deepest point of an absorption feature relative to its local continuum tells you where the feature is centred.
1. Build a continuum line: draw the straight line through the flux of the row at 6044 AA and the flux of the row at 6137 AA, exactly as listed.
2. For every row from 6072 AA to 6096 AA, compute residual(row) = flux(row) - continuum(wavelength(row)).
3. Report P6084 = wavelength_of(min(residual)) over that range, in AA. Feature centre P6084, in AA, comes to 6083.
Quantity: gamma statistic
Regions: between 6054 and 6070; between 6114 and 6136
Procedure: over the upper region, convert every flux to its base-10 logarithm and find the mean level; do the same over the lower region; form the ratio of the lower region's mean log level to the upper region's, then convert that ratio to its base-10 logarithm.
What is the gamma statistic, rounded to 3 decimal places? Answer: 0.015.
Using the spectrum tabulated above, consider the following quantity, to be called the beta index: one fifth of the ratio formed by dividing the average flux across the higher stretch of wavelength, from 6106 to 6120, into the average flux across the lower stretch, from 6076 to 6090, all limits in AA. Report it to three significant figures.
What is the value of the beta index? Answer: 0.222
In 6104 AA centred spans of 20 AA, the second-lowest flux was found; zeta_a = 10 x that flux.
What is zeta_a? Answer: 75.5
